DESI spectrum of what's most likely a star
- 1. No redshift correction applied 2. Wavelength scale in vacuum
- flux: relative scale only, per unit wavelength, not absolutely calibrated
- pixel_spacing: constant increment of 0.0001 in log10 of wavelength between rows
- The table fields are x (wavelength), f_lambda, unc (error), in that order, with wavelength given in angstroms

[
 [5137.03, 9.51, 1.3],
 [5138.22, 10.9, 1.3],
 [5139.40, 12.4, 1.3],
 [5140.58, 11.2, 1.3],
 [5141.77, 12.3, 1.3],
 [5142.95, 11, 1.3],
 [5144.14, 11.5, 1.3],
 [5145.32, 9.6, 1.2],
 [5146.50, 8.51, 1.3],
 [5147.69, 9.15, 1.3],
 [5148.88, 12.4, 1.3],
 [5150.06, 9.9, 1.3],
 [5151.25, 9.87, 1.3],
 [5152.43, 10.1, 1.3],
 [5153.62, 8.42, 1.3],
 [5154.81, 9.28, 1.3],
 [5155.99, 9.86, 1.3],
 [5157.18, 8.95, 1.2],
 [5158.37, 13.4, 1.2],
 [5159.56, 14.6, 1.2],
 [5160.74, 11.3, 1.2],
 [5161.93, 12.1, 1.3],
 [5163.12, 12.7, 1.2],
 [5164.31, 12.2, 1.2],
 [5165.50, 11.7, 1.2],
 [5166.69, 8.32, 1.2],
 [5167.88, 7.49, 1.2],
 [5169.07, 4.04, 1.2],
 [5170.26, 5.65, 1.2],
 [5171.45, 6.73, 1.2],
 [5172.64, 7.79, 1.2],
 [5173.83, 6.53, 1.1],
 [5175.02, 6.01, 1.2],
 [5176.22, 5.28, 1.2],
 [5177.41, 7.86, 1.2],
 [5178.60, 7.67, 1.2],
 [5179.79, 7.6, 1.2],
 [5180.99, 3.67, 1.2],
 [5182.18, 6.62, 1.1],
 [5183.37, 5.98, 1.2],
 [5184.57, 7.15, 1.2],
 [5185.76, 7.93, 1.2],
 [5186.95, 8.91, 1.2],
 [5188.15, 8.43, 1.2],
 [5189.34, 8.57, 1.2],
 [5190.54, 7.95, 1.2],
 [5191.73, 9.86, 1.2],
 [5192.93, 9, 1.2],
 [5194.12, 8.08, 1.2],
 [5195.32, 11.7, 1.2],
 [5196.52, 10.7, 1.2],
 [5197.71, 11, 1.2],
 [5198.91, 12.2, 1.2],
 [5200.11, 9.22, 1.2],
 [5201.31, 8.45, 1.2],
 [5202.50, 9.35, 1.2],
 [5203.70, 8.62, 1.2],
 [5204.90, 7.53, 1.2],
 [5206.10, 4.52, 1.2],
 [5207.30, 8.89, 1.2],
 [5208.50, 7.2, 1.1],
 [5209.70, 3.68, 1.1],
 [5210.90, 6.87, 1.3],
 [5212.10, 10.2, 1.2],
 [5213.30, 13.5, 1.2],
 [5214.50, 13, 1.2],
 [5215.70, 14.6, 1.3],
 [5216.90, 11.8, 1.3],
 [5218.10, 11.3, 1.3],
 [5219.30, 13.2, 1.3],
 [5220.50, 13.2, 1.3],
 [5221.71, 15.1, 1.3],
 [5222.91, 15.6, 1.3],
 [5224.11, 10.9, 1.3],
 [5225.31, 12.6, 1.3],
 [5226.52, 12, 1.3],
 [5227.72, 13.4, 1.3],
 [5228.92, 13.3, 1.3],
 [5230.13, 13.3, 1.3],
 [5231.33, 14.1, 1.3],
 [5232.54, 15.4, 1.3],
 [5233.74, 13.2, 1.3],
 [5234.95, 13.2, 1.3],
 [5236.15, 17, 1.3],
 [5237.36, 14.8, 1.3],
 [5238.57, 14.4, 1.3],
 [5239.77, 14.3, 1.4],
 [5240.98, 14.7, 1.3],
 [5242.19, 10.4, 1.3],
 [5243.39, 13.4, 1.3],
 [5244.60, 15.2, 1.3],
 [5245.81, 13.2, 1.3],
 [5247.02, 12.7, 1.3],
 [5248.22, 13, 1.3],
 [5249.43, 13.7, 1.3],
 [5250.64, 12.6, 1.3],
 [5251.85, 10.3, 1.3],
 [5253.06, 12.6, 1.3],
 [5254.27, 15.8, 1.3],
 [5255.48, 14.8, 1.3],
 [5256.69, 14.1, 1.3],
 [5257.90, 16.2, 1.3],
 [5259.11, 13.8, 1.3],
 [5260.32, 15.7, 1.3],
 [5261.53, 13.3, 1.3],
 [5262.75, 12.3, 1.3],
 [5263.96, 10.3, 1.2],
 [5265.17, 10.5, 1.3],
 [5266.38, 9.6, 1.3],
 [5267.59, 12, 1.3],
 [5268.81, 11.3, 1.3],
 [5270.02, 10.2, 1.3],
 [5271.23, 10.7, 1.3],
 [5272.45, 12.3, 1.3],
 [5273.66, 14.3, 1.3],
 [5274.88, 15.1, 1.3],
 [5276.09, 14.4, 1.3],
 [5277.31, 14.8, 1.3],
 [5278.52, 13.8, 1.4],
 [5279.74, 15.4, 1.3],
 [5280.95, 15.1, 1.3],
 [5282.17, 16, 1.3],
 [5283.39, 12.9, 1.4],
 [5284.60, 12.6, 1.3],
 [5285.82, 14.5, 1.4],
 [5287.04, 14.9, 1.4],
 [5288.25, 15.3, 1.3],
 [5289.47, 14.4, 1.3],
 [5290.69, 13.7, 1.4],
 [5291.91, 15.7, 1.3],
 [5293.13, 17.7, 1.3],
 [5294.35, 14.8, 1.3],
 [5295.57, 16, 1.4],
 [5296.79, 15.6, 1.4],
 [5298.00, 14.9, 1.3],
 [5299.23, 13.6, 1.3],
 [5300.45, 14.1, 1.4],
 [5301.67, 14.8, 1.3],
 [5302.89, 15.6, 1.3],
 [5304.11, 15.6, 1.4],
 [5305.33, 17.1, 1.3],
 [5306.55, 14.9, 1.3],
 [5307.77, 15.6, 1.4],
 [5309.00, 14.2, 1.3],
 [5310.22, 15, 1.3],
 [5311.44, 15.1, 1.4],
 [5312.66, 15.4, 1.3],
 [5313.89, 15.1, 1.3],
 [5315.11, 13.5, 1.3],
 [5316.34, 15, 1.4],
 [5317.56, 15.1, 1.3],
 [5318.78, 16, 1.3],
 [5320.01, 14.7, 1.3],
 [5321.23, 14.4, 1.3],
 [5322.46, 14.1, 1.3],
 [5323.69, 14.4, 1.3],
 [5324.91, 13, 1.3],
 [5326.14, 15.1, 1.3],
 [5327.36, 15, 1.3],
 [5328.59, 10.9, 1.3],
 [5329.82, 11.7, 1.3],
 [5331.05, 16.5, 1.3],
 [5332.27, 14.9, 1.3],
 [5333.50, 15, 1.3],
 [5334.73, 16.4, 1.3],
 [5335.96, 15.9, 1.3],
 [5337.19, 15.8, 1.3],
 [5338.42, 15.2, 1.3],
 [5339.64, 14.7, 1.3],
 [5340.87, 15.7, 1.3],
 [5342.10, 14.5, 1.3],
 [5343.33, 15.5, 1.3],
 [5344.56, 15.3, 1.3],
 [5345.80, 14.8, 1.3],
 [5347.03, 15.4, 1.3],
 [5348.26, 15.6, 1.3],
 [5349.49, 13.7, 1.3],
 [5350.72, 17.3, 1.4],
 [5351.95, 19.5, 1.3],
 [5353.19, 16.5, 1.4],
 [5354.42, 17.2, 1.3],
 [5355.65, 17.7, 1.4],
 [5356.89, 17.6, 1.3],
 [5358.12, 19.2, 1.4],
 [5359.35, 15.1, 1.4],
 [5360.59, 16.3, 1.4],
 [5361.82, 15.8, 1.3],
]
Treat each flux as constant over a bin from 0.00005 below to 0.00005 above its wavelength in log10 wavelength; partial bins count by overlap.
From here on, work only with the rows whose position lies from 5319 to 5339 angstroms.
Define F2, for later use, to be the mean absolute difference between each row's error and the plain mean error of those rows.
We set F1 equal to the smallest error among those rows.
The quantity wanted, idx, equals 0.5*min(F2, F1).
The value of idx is 0.000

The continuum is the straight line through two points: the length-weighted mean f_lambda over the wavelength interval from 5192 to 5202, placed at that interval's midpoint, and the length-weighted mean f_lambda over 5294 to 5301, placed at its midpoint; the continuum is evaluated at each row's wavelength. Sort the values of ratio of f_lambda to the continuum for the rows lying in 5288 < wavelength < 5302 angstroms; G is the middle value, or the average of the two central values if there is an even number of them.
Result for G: 1.01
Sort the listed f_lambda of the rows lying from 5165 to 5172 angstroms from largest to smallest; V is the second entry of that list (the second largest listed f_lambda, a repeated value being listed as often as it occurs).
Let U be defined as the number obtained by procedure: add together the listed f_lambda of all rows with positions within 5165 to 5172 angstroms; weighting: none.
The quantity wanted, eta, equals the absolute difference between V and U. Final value 36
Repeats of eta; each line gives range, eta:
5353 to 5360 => 86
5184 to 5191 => 40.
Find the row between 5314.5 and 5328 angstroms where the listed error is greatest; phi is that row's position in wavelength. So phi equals 5316.34 angstroms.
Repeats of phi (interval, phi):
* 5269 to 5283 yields 5278.52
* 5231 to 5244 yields 5239.77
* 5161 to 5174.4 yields 5161.93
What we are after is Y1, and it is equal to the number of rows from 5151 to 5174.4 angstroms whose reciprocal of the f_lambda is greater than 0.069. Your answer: 19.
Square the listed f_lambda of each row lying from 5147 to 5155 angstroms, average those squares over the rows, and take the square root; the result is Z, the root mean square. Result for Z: 9.9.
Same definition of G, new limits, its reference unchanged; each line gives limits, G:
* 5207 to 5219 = 0.99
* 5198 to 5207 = 0.83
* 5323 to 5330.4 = 0.85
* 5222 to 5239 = 1.16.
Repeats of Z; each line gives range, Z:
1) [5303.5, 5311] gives 15.4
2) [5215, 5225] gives 13.3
